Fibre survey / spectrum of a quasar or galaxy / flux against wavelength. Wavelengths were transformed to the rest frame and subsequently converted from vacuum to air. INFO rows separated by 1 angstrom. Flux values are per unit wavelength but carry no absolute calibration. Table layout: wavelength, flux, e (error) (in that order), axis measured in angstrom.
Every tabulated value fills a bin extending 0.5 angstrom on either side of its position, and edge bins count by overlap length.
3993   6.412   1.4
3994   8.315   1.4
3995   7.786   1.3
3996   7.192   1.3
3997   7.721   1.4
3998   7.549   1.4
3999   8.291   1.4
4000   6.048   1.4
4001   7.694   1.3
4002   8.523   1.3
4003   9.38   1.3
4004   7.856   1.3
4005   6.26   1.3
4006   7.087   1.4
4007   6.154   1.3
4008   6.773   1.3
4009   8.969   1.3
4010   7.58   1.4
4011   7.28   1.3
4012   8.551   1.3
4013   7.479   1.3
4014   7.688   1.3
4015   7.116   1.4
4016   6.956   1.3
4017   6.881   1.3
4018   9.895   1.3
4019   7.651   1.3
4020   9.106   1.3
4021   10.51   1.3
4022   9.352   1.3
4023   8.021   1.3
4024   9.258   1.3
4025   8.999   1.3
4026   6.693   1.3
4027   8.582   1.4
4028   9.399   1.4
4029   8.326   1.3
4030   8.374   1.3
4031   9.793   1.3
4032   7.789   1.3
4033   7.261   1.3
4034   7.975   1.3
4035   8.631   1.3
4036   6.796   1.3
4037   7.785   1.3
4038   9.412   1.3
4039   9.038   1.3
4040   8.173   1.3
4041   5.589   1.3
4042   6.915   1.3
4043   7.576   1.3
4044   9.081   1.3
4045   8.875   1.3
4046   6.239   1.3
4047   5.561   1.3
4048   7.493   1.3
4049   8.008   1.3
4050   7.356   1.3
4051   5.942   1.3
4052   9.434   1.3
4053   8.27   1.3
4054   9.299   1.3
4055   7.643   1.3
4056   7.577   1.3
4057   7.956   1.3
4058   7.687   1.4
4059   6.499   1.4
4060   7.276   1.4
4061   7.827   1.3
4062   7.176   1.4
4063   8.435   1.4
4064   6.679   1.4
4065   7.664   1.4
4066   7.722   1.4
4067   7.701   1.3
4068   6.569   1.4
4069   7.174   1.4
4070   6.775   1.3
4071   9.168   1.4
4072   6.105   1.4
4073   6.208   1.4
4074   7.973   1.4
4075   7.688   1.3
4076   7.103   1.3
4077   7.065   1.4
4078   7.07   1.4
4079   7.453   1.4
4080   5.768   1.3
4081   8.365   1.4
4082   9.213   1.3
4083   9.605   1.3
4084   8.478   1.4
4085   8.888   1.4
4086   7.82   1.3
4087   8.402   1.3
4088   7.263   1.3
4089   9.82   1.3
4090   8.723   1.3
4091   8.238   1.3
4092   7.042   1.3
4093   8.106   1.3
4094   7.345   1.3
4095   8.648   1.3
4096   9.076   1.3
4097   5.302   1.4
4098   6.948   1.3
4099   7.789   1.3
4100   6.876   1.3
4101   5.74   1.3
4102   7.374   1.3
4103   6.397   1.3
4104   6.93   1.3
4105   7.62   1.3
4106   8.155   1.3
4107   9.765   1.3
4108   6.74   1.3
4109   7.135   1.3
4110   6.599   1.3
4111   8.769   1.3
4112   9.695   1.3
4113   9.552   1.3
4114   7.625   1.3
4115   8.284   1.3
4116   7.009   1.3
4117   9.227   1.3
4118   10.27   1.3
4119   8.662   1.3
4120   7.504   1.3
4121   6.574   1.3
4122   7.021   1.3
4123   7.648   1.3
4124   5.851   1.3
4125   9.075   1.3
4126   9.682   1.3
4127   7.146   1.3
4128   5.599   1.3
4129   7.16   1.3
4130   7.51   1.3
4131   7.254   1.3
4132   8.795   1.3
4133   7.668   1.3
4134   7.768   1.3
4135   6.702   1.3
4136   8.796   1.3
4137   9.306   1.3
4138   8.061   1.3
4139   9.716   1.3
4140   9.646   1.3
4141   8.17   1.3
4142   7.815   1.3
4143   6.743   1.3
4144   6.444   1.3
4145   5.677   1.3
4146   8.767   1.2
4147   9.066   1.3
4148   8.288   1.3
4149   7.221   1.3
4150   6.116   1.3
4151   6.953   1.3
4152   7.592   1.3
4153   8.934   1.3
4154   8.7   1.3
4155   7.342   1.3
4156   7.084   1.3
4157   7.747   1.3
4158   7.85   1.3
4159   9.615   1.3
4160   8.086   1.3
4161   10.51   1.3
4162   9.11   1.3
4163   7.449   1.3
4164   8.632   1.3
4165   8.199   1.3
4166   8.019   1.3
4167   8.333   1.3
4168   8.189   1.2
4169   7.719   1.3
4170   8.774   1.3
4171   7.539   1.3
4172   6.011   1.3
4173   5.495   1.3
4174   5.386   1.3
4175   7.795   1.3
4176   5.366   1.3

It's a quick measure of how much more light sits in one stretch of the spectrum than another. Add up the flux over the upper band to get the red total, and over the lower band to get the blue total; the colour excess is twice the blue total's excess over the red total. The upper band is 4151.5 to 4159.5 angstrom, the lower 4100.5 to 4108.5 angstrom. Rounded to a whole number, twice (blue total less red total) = -12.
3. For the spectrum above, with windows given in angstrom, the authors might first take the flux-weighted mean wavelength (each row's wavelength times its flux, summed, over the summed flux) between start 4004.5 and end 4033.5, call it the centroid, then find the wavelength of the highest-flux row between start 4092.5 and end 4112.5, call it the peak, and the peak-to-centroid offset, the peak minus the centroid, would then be 87.5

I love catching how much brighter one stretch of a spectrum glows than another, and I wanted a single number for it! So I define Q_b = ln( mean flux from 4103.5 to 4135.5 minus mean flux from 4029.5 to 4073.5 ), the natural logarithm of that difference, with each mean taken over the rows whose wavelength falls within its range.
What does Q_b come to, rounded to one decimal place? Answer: -1.6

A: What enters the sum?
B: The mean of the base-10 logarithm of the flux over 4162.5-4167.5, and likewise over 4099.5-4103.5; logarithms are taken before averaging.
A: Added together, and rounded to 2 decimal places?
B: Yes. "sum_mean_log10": 1.73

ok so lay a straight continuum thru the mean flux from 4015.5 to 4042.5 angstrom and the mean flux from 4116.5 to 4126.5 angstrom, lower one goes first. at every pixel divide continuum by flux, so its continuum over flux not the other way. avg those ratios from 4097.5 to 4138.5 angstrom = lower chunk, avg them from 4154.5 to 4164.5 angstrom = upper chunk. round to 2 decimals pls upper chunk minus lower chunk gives -0.09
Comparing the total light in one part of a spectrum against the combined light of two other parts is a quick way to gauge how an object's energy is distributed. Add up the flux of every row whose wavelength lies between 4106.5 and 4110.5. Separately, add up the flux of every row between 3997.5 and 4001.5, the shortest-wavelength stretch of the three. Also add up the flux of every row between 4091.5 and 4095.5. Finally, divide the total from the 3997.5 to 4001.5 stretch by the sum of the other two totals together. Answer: 0.48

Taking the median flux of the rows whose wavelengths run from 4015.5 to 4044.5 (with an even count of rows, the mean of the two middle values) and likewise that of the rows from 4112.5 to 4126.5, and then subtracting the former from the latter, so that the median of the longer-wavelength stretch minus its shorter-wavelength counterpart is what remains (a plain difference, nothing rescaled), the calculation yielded -0.4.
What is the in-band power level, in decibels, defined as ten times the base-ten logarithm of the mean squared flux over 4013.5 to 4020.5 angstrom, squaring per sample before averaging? 18.0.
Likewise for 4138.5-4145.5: 17.9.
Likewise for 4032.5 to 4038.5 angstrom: 18.1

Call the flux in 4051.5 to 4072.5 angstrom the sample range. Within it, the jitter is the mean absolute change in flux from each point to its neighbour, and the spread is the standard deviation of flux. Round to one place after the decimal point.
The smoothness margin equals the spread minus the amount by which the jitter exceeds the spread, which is 0.8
